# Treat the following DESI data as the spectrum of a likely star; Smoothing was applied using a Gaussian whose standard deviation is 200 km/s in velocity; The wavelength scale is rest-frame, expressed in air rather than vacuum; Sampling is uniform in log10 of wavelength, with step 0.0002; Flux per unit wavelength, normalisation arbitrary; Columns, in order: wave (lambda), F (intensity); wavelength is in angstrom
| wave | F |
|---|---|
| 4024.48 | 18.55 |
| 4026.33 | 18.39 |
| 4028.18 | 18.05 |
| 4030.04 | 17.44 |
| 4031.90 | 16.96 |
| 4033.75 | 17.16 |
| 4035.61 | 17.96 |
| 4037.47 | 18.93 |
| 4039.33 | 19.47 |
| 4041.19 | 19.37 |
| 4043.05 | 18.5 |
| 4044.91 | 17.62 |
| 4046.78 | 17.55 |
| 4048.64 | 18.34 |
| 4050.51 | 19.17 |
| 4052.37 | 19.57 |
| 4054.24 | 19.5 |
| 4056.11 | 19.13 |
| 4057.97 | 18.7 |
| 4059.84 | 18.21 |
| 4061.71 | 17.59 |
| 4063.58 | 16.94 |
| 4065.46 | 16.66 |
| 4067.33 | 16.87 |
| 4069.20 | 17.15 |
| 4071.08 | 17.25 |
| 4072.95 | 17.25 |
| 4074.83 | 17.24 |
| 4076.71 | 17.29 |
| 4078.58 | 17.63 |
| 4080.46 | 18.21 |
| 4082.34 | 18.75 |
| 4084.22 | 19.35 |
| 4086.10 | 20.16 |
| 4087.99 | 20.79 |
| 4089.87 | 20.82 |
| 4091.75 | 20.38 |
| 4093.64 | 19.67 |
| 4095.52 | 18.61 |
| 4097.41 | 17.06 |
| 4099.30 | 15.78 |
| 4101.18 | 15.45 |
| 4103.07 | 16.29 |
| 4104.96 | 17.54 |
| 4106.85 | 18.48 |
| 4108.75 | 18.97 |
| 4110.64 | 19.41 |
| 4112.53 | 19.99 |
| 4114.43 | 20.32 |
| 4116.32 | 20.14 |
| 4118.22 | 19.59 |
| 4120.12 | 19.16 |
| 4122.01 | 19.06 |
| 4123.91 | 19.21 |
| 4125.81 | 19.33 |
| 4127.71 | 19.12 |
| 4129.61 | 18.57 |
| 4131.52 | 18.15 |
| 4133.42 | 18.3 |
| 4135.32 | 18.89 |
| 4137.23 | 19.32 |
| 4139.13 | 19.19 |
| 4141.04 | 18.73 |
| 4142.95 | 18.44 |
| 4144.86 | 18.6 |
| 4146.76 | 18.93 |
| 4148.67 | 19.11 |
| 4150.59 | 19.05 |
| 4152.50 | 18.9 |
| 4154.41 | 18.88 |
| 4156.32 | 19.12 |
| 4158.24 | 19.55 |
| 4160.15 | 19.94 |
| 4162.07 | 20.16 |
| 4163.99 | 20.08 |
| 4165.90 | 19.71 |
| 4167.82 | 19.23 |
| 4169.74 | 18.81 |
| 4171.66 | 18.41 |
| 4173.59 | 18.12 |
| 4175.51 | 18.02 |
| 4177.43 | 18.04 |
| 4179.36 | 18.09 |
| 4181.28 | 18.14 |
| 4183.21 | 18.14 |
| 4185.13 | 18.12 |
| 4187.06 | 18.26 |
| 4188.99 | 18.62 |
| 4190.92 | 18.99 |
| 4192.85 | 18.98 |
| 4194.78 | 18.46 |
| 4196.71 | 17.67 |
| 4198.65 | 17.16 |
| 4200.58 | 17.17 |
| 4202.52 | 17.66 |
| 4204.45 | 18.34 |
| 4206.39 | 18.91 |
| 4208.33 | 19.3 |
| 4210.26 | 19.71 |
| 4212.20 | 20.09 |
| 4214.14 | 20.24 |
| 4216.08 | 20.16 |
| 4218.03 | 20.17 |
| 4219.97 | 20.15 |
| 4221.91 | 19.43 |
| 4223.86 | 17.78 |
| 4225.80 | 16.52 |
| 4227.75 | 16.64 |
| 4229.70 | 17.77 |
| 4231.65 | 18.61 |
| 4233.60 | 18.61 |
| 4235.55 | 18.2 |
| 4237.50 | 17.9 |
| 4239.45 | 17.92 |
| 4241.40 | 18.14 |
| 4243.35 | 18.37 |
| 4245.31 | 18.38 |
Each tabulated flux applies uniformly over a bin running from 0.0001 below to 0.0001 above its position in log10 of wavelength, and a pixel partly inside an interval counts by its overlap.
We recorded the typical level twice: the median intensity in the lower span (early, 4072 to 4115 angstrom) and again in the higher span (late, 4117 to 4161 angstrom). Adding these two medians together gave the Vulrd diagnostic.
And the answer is 37.7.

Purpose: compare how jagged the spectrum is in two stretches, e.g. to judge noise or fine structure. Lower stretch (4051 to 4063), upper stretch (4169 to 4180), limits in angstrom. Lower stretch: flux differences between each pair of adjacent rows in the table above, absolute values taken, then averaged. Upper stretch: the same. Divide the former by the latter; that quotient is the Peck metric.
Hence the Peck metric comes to 2.3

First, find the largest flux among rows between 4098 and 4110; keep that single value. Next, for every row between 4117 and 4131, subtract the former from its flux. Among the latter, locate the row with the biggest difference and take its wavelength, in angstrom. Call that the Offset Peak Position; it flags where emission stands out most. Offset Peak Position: 4118.22 angstrom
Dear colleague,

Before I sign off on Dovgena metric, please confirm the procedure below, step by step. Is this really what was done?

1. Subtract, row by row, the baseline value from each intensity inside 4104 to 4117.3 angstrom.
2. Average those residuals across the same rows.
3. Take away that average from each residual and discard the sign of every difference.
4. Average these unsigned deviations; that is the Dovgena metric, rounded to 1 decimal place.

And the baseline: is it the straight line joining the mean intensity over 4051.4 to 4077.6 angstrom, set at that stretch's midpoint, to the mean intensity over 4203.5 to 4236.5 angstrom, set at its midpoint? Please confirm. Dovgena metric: 0.8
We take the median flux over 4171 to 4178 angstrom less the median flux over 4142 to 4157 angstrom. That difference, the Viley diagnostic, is -0.8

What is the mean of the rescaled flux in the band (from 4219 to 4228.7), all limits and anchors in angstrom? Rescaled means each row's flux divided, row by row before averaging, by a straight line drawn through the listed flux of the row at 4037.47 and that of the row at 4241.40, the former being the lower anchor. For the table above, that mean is 0.99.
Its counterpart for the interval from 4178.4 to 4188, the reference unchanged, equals 0.99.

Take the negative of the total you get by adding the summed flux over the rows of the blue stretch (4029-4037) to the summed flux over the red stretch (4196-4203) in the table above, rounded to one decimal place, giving -139.2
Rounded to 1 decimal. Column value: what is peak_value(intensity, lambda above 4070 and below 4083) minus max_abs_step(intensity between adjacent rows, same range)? 18.2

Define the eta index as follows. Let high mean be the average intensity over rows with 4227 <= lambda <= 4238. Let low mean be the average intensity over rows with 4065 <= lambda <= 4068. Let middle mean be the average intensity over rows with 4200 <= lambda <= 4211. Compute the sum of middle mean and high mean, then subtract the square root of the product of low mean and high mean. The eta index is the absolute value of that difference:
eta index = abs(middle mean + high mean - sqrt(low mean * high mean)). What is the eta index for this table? 19.1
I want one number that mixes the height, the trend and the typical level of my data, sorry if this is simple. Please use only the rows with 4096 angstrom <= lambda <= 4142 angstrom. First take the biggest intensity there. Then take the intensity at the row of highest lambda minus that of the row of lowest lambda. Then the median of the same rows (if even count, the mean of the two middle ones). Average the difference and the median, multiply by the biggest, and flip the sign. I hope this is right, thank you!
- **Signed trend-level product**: -210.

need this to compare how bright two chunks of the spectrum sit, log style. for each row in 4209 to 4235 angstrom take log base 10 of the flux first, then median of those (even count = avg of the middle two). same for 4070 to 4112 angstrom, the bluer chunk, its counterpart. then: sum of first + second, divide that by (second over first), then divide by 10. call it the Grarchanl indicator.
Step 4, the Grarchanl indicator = 0.260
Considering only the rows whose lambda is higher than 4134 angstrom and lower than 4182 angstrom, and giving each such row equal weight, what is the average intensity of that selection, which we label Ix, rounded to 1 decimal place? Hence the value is 18.9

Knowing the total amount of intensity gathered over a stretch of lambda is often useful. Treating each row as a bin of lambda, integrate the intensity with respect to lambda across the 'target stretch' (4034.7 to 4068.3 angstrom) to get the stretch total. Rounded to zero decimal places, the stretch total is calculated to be 616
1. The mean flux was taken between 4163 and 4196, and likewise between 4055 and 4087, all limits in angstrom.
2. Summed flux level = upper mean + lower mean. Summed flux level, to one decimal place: 36.5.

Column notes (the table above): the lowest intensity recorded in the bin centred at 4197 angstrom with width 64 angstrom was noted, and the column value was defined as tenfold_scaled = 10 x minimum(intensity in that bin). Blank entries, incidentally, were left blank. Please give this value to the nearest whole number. 165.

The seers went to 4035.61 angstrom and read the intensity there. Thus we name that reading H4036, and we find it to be 17.96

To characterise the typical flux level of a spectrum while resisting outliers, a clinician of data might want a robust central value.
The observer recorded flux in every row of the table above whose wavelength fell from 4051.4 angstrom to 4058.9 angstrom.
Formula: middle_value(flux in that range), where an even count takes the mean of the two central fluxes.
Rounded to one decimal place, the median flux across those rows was 19.3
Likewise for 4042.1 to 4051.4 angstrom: 18.3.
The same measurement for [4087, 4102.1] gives 19.1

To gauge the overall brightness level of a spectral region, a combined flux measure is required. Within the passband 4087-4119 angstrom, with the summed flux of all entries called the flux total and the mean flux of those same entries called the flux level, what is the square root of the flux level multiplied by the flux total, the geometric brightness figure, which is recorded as 77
